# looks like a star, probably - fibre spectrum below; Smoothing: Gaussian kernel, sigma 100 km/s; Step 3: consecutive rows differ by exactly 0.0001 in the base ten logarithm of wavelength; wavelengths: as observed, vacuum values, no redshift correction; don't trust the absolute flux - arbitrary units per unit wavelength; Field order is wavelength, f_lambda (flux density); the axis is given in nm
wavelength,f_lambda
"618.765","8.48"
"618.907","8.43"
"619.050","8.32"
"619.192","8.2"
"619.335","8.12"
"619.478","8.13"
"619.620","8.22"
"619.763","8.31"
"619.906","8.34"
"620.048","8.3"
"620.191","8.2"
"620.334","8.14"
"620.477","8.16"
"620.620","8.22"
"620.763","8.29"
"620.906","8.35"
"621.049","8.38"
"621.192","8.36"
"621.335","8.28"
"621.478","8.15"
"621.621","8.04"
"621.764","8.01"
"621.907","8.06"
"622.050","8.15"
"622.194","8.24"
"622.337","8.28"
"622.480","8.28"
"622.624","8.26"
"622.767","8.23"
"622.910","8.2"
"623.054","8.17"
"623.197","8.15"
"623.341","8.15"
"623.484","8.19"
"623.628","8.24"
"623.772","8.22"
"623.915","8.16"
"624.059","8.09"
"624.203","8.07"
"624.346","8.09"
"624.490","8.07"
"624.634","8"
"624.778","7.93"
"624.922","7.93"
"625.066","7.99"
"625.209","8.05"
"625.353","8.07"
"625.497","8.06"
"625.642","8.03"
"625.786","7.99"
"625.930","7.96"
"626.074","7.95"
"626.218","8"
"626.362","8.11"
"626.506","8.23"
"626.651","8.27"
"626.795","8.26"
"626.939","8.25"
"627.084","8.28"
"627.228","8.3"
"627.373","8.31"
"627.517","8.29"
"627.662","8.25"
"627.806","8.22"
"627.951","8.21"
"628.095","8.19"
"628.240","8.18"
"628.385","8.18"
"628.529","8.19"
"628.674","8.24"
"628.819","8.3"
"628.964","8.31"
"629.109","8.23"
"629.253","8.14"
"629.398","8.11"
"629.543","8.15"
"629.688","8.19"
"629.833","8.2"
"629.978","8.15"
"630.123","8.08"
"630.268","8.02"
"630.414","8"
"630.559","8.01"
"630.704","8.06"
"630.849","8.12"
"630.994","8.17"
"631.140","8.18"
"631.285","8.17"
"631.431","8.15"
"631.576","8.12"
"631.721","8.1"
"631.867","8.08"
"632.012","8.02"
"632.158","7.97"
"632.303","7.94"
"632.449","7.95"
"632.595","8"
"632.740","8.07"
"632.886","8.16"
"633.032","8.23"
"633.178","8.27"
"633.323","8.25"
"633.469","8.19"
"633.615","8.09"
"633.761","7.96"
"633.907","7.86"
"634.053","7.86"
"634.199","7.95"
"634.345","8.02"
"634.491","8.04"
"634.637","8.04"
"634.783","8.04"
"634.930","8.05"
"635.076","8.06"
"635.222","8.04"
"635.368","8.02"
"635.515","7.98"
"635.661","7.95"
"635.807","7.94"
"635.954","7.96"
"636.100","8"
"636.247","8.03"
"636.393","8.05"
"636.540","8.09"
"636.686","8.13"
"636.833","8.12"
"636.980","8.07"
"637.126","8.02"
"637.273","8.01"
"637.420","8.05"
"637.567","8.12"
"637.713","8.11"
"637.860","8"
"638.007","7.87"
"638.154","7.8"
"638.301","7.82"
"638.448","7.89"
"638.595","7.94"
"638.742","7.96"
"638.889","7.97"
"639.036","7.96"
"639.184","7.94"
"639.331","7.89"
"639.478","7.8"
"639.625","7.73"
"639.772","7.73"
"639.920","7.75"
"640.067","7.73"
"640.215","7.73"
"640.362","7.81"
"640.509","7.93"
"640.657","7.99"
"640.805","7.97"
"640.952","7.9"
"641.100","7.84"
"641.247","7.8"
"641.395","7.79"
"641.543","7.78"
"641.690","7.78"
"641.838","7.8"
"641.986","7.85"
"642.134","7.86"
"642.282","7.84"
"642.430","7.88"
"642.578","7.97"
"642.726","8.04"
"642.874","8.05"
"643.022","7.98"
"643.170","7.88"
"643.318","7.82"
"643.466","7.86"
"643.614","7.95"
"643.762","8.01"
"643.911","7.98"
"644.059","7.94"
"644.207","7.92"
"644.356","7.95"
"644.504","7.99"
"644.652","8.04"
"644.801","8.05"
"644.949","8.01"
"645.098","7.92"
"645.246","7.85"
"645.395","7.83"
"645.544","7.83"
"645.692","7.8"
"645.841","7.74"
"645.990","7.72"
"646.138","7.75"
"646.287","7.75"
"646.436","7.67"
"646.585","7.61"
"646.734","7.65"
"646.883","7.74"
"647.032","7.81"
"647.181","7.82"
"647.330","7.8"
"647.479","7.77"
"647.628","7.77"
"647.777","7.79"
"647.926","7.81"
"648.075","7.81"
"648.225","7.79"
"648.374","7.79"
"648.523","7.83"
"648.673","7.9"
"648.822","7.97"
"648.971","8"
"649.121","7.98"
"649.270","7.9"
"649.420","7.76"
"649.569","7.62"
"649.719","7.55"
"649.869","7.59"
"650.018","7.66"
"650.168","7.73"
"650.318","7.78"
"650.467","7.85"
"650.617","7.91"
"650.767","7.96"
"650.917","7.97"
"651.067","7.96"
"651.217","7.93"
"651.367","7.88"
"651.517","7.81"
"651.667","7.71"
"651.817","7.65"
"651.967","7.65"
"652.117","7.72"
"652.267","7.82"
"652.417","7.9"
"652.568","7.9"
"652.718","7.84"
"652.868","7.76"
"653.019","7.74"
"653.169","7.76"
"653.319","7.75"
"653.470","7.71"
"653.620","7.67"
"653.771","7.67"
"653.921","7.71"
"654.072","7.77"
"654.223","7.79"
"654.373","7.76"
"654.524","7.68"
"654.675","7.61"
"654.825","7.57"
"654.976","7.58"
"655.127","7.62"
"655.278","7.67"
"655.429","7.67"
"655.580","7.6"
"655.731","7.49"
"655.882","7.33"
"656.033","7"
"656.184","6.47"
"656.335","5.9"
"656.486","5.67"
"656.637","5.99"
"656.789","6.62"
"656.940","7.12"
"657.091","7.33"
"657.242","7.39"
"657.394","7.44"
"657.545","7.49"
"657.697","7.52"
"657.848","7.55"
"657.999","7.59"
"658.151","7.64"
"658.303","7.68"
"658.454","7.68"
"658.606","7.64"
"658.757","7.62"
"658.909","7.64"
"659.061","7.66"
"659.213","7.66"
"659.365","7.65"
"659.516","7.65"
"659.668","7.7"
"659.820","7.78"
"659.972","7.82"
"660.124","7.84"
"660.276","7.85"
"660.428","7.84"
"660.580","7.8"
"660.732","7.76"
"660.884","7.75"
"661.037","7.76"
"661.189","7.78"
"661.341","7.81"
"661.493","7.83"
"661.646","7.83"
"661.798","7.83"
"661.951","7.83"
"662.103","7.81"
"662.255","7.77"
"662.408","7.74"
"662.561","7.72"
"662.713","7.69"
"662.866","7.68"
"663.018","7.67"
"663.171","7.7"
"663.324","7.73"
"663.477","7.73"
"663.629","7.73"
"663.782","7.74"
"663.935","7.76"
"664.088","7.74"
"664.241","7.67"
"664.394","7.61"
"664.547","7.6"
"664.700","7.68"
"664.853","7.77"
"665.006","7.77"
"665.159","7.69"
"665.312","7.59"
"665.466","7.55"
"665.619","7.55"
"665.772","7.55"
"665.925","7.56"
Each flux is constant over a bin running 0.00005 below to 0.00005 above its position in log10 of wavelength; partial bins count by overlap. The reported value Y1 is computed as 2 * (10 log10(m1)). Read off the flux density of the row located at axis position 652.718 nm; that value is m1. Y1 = 17.9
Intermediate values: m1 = 7.84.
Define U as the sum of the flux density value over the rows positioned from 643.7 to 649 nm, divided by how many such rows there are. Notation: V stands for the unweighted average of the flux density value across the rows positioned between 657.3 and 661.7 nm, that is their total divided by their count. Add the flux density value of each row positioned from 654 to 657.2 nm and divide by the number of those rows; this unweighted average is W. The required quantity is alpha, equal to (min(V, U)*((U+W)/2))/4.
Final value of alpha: 14.5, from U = 7.84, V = 7.70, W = 7.20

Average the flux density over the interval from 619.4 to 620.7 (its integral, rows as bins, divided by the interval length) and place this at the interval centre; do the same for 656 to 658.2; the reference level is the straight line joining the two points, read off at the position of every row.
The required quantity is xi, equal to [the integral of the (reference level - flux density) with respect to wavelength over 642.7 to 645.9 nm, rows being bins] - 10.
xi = -11.7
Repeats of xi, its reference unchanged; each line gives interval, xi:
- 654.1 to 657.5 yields -10.6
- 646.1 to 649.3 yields -11.6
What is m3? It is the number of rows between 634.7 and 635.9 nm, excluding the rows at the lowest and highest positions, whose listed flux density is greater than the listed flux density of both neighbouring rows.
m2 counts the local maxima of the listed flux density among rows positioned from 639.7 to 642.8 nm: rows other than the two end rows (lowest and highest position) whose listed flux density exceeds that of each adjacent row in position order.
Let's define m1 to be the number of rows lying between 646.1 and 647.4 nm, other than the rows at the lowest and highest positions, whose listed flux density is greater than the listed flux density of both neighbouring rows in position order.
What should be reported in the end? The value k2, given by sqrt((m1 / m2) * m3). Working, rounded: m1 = 1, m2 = 3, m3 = 1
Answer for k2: 0.6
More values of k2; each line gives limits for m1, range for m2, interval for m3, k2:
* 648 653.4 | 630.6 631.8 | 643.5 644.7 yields 1.7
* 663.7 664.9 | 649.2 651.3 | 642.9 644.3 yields 1.0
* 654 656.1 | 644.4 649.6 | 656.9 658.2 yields 0.0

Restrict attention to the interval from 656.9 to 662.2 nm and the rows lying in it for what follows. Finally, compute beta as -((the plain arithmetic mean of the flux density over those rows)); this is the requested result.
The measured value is -7.67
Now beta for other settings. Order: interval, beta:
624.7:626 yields -8.00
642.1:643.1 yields -7.95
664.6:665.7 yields -7.66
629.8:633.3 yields -8.09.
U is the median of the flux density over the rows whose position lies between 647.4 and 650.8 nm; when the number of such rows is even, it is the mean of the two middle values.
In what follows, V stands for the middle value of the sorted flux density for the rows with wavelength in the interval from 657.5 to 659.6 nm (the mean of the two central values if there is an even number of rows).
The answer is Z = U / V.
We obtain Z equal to 1.020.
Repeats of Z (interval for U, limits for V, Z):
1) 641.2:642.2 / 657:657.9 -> 1.045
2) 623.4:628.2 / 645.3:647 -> 1.048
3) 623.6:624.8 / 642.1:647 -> 1.027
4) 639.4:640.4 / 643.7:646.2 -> 0.976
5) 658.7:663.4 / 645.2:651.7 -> 0.995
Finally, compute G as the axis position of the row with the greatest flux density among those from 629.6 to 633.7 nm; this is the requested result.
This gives 633.178 nm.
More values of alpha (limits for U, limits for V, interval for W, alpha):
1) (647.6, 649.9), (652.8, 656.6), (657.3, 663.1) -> 14.4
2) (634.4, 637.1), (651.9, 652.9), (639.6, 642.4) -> 15.5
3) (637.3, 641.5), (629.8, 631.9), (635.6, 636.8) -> 15.7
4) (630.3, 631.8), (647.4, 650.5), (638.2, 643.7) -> 15.6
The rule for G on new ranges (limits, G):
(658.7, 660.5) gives 660.276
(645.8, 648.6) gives 648.523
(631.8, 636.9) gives 633.178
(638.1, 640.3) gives 638.889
